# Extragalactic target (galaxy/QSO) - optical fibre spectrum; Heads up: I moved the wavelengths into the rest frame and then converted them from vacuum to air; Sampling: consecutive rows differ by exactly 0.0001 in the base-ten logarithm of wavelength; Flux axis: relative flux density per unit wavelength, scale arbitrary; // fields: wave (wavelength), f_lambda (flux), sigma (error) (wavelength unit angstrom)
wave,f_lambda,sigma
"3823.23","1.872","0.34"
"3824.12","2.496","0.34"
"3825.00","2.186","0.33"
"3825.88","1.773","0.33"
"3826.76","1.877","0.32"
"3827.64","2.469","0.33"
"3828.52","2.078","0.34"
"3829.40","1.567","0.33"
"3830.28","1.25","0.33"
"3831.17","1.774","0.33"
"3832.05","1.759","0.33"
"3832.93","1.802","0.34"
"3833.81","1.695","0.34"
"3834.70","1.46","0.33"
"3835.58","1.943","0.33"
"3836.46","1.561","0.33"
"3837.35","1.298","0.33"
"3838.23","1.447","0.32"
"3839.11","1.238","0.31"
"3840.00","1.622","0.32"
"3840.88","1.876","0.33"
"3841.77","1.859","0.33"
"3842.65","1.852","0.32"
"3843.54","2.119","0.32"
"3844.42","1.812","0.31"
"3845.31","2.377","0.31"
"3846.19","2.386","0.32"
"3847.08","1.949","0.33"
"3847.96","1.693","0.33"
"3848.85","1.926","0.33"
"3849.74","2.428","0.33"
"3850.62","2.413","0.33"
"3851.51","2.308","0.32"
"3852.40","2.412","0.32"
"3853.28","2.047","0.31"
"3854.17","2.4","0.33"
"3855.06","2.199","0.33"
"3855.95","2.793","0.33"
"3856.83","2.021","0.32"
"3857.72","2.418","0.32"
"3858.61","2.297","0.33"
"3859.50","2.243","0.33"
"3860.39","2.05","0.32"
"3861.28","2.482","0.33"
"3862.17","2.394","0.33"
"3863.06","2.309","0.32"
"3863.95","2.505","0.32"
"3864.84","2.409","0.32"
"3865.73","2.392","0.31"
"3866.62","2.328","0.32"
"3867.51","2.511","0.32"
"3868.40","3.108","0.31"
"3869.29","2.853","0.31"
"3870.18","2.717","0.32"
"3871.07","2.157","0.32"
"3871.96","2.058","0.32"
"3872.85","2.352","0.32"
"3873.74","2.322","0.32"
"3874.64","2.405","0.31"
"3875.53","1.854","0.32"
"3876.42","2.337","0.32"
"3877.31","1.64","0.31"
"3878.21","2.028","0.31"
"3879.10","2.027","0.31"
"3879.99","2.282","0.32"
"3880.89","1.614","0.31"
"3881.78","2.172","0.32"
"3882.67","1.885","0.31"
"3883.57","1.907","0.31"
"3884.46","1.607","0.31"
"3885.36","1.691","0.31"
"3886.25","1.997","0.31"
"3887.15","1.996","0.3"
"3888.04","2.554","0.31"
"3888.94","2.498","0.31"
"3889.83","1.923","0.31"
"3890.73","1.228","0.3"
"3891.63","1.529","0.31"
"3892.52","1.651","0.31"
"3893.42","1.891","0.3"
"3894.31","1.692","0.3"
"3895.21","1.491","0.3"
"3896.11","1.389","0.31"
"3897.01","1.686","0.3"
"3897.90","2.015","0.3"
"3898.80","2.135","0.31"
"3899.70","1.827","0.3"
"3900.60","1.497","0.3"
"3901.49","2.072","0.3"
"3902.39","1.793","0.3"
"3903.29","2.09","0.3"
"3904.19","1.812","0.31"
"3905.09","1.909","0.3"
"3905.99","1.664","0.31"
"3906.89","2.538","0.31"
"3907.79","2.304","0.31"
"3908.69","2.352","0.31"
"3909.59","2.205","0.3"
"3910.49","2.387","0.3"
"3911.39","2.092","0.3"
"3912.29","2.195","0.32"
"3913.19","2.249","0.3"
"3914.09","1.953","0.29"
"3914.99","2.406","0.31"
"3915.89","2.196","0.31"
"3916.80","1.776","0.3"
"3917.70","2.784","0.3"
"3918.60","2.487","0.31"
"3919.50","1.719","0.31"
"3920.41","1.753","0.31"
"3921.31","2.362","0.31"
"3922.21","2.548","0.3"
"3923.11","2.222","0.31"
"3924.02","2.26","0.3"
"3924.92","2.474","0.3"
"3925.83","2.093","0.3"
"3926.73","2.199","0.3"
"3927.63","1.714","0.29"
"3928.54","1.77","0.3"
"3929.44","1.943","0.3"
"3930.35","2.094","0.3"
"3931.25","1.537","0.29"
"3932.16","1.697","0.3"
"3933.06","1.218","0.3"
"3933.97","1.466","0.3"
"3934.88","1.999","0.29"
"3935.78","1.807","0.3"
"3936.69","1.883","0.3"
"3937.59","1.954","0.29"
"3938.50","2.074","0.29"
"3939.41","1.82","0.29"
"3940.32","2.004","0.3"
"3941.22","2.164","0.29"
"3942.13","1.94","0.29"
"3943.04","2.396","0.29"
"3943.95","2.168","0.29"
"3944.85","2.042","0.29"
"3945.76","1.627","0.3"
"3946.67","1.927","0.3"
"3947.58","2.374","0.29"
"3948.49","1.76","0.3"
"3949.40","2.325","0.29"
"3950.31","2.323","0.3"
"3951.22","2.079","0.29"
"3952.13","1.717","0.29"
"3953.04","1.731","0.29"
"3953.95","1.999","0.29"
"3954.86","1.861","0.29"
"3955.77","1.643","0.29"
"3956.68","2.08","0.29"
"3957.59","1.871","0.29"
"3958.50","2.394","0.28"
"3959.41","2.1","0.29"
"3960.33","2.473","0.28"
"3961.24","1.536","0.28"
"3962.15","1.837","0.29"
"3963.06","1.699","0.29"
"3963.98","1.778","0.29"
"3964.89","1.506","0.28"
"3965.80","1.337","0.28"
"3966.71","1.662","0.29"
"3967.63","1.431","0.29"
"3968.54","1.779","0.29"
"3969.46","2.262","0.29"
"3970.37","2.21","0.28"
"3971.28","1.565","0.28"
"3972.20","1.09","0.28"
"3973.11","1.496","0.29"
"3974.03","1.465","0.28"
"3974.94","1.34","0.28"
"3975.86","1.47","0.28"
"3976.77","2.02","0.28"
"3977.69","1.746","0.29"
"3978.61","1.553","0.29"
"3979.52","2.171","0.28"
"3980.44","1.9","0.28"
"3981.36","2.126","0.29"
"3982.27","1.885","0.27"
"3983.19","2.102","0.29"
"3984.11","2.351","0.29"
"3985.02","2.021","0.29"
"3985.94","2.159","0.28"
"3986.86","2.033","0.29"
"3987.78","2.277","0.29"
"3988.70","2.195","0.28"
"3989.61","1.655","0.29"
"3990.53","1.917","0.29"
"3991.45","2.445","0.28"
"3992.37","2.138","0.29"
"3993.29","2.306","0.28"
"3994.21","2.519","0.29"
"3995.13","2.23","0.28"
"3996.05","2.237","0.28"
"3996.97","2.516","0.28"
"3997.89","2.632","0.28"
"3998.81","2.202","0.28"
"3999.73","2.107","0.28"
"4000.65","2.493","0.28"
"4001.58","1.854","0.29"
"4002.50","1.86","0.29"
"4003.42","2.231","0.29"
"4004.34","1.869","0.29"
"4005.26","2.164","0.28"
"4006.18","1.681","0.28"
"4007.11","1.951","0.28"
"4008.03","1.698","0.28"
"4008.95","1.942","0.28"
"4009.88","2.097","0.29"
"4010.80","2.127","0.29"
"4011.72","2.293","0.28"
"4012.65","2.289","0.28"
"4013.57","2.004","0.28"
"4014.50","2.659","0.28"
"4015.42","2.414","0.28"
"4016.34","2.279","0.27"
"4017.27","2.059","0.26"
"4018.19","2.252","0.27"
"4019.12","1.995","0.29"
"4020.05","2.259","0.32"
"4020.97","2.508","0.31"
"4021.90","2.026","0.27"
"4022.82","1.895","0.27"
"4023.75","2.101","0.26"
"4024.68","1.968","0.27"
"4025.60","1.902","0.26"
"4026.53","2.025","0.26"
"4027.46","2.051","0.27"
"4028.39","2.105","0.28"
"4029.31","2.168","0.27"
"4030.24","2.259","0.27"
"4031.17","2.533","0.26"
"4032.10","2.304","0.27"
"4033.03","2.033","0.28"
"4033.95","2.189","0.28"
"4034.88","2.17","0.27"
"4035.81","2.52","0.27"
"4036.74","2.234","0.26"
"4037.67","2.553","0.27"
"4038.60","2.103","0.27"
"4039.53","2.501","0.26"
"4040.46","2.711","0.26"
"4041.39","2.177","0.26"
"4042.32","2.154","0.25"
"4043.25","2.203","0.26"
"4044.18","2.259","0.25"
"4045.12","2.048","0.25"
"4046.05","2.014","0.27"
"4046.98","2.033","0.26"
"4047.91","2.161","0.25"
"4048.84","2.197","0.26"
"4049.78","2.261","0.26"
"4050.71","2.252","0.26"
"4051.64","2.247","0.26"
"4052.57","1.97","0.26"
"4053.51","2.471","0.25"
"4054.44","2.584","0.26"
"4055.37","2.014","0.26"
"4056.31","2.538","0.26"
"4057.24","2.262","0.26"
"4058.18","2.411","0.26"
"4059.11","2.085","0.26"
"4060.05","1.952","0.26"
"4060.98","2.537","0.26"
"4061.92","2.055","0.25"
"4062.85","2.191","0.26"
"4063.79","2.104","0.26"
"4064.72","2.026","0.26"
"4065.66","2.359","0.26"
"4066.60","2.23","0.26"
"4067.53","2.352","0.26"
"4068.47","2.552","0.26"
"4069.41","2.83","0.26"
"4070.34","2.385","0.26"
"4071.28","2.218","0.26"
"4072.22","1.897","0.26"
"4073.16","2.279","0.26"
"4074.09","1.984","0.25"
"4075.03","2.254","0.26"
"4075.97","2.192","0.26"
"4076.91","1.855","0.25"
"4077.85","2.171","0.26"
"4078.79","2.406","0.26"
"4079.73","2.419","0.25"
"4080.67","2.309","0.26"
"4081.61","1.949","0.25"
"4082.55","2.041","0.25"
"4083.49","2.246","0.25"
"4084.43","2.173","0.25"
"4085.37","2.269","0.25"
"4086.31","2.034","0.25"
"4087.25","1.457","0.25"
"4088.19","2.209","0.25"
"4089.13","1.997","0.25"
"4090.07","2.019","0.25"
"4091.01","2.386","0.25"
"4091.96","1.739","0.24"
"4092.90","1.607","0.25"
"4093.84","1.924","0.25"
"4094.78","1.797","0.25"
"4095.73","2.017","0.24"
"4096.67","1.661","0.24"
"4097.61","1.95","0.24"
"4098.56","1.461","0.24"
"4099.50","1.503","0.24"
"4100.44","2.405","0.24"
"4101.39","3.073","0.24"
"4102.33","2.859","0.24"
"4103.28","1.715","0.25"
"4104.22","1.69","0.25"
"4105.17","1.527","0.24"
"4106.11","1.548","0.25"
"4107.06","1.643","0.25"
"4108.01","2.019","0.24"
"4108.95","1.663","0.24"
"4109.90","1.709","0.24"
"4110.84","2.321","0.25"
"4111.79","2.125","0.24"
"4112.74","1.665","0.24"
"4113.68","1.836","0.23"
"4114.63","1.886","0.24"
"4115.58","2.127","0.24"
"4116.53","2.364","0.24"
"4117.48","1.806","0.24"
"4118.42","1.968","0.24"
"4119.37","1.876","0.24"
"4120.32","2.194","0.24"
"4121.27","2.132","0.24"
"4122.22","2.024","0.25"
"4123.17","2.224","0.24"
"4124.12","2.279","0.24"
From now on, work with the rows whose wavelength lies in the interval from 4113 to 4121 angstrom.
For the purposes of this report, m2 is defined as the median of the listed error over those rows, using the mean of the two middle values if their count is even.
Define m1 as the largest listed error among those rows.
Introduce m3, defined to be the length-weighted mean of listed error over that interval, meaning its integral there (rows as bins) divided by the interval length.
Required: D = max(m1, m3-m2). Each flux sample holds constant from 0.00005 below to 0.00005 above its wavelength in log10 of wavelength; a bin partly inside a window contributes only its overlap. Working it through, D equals 0.240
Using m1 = 0.24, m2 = 0.24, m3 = 0.24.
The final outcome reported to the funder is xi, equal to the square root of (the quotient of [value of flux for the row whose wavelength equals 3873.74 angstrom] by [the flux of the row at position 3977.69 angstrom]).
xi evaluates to 1.15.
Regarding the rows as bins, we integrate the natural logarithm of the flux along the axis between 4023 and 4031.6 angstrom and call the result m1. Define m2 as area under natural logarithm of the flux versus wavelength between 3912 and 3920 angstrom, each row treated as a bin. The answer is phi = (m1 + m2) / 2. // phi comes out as 6.30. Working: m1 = 6.41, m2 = 6.19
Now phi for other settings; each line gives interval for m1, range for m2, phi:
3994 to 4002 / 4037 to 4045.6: 6.88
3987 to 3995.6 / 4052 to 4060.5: 6.75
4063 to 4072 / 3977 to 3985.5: 6.65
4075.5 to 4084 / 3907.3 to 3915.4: 6.55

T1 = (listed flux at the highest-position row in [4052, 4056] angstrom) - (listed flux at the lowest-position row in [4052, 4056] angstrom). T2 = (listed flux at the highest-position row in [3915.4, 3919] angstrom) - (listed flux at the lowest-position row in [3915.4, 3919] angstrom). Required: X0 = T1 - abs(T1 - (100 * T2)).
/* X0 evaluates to -29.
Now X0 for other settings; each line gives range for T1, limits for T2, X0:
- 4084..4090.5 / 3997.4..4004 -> -40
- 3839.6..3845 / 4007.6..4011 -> -43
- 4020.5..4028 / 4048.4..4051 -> -6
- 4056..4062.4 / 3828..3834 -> -38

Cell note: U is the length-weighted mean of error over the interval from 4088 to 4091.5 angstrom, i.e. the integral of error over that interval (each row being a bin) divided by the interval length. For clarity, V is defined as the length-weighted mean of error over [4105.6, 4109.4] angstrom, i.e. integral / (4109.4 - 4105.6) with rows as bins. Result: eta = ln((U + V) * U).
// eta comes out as -2.09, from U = 0.250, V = 0.245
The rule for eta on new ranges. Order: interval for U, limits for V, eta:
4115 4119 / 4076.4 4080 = -2.13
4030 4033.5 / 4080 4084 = -1.96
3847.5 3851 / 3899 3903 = -1.57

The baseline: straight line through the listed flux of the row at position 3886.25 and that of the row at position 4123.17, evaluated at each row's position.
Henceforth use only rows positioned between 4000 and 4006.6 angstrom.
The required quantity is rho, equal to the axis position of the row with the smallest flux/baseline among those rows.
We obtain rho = 4006.18 angstrom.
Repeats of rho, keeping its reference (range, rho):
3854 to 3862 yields 3856.83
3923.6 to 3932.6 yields 3931.25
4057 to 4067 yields 4060.05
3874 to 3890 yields 3884.46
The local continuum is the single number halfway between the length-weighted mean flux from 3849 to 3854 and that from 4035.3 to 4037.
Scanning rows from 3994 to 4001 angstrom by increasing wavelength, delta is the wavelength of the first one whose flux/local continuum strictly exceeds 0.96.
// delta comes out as 3994.21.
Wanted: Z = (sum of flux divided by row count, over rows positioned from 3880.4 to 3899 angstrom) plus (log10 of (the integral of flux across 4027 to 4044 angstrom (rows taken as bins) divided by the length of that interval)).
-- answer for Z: 2.19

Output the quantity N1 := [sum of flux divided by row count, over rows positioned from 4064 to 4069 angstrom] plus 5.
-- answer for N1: 7.30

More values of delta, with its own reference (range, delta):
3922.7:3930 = 3924.02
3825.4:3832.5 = 3827.64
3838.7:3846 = 3845.31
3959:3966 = 3960.33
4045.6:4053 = 4049.78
